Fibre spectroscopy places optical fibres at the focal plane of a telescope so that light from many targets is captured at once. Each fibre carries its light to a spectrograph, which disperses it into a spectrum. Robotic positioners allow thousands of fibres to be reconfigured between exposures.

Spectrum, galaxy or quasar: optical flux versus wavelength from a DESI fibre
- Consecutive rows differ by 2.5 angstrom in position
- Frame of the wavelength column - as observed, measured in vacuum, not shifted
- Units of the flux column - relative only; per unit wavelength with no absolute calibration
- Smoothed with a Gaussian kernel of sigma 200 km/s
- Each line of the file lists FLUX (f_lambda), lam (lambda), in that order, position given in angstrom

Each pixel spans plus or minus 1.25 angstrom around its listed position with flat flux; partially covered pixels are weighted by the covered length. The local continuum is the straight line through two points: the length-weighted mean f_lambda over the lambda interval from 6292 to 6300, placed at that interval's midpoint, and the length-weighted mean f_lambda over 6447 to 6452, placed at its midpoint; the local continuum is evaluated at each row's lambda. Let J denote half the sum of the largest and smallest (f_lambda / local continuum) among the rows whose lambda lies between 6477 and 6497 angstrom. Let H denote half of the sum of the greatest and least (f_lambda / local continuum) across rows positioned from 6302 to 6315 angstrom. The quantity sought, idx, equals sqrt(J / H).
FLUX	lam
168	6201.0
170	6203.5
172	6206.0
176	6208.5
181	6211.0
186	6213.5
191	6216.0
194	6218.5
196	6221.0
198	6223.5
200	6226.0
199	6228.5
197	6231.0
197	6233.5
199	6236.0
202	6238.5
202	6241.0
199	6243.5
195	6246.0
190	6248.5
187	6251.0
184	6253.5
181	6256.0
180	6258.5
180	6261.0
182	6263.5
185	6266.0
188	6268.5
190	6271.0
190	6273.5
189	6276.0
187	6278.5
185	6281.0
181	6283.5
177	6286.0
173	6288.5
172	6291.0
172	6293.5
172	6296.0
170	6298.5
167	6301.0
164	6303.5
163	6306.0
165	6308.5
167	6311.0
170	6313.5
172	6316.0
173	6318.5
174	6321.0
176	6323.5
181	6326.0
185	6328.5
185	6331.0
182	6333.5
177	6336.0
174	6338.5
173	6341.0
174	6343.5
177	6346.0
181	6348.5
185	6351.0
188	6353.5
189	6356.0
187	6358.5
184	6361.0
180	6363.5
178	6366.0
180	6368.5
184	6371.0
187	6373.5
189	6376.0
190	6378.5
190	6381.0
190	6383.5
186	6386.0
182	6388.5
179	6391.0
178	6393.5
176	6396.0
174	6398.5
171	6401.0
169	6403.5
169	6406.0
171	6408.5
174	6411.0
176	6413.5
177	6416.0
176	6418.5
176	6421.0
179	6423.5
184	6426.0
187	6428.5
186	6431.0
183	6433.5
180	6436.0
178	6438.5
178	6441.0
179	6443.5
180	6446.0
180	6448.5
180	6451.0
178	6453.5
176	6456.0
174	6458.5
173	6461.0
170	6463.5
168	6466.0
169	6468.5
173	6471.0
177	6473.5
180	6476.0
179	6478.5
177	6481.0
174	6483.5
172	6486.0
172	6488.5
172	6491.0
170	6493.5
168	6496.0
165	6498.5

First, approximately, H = 0.97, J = 0.95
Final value 0.99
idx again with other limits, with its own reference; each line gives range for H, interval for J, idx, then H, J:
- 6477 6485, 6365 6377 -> 1.04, 0.97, 1.05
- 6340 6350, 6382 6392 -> 1.01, 1.02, 1.05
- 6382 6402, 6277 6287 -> 1.02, 1.02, 1.07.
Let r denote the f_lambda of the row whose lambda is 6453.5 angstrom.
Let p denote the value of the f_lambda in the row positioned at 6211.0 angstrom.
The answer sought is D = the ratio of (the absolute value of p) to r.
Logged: 1.02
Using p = 181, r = 178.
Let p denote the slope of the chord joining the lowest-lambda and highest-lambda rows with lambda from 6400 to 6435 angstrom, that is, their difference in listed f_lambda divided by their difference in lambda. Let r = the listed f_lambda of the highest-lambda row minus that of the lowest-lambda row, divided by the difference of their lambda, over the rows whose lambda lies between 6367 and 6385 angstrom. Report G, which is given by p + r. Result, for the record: 1.0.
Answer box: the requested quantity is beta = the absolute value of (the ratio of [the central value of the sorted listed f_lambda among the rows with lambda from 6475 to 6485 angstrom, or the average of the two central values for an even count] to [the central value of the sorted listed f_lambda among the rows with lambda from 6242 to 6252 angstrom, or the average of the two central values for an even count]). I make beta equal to 0.92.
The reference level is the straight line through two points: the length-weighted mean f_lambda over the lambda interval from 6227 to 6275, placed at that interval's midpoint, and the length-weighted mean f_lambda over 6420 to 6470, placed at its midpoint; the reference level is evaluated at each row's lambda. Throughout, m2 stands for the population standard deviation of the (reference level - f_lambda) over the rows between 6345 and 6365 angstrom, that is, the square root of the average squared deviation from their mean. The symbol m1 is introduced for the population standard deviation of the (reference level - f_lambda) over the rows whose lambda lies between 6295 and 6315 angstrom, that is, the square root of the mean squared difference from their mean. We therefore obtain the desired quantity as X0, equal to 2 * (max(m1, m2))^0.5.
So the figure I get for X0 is 4.04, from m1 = 2.9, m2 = 4.1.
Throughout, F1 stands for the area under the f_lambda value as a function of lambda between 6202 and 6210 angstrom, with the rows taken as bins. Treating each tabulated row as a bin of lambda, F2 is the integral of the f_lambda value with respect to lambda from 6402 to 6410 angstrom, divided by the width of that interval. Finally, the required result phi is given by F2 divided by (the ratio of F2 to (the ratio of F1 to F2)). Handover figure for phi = 8.14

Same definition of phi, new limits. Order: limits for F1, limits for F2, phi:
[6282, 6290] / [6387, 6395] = 7.88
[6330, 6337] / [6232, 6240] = 6.37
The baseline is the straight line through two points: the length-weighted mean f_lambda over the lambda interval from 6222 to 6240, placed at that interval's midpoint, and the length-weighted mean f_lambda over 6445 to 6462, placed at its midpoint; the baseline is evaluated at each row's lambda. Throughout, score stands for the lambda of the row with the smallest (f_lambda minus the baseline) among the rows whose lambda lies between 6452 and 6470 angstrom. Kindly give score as 6466.0 angstrom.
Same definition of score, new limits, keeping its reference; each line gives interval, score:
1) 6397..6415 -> 6403.5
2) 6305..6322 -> 6306.0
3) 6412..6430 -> 6413.5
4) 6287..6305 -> 6303.5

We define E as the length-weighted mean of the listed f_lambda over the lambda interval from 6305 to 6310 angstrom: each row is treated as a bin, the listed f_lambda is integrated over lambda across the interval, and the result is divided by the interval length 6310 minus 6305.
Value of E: 164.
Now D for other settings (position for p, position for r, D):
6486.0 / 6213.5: 0.92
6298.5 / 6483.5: 0.98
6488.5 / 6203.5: 1.01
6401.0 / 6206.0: 0.99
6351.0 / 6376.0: 0.98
